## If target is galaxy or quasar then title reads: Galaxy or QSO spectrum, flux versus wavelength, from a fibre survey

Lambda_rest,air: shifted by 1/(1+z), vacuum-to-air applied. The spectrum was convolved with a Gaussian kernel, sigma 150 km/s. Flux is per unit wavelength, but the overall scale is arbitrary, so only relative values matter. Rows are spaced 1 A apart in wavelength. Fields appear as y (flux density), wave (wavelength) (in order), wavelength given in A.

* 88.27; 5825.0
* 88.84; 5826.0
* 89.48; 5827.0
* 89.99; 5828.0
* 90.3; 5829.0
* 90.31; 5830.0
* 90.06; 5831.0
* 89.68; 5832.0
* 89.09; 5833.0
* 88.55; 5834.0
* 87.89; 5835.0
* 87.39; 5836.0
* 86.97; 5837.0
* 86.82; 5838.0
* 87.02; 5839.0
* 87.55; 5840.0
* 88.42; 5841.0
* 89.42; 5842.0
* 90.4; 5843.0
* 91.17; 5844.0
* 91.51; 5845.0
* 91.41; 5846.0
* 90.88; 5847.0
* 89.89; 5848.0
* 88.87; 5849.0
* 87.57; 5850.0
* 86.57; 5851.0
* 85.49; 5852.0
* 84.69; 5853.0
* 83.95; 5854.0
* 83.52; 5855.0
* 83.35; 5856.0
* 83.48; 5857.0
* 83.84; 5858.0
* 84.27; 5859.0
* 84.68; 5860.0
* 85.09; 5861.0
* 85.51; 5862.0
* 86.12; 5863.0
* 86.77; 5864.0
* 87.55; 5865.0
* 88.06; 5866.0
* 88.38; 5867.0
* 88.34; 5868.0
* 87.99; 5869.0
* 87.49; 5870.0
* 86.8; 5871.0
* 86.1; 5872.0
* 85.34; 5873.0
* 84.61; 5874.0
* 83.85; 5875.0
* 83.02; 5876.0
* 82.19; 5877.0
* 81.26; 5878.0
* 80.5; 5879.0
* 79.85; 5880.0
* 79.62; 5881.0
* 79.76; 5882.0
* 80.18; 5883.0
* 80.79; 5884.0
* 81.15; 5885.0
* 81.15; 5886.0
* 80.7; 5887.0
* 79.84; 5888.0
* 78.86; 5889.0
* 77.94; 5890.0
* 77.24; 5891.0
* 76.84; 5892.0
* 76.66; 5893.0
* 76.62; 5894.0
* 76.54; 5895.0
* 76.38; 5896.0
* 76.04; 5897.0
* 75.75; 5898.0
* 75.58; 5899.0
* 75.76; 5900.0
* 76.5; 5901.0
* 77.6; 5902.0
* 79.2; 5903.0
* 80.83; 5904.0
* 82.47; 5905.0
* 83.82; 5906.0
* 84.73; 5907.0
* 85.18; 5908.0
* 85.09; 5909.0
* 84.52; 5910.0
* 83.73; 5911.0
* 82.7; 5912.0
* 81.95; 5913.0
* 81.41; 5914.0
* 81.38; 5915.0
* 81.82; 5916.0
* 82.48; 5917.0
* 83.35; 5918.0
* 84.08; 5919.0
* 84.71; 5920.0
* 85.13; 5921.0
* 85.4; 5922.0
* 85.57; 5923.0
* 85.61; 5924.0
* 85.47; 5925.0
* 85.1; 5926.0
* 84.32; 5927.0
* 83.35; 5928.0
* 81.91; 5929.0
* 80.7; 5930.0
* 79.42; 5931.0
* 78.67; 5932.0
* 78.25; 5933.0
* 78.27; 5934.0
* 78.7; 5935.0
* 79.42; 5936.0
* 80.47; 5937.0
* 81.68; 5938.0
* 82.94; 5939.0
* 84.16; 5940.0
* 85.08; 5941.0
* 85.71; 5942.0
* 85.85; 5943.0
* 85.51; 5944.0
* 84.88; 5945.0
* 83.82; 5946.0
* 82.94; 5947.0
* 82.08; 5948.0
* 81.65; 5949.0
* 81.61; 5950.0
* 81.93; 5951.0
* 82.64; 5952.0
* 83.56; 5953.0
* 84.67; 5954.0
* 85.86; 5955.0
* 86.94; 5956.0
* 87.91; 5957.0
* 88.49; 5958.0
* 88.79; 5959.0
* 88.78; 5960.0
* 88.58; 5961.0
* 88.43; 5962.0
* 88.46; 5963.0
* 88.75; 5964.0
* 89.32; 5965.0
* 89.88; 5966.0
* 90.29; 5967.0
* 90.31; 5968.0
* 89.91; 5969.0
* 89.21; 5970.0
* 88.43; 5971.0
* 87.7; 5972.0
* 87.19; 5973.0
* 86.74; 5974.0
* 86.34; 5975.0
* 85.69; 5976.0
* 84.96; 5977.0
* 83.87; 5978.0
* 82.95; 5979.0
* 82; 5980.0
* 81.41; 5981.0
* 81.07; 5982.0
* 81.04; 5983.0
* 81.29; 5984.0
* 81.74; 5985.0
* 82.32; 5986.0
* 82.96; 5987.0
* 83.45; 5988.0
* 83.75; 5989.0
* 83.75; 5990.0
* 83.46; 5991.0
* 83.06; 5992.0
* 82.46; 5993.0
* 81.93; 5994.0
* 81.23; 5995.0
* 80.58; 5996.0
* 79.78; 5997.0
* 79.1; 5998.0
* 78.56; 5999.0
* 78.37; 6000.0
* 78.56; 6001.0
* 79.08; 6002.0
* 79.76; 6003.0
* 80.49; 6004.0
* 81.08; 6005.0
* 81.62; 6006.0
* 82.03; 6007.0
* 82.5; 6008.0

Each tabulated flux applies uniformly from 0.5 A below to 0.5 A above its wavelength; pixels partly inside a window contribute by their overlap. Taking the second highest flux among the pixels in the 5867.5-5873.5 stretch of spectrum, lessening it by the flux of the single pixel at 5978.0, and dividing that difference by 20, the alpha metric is 0.206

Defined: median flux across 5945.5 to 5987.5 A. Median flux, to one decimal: 85.8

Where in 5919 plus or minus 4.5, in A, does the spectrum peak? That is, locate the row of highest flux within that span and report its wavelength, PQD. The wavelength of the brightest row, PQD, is 5923.0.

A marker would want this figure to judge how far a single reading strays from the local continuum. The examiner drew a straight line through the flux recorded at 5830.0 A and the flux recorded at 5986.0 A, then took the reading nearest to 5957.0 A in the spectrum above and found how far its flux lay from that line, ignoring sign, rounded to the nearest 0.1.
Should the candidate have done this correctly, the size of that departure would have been 4.1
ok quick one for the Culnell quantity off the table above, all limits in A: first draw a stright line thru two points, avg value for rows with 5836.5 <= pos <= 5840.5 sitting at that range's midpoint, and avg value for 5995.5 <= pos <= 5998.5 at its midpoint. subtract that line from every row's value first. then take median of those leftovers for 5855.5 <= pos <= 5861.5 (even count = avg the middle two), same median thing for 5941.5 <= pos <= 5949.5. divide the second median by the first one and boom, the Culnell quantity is -1.0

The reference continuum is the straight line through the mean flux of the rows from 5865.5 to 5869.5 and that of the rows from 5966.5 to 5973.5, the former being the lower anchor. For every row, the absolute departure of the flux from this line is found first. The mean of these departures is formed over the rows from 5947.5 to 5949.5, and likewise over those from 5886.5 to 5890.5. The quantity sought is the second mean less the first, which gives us 2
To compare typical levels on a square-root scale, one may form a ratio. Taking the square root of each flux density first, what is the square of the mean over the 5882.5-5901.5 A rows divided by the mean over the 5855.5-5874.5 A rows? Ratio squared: 0.91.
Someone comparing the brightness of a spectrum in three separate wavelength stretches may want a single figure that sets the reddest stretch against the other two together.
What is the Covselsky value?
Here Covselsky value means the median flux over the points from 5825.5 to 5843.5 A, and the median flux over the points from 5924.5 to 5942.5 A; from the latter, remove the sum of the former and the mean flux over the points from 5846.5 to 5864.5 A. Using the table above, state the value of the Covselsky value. -93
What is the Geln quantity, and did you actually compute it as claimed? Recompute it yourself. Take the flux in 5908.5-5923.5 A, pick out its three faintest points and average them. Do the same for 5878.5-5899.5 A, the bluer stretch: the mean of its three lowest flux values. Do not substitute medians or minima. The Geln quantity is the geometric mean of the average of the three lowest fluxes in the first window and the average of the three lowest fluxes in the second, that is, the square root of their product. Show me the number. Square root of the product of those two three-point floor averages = 79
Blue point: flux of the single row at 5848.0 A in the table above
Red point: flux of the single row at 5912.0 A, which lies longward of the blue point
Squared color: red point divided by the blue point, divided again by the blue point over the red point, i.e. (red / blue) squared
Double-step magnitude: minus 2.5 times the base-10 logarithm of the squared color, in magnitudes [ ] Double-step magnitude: 0.18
